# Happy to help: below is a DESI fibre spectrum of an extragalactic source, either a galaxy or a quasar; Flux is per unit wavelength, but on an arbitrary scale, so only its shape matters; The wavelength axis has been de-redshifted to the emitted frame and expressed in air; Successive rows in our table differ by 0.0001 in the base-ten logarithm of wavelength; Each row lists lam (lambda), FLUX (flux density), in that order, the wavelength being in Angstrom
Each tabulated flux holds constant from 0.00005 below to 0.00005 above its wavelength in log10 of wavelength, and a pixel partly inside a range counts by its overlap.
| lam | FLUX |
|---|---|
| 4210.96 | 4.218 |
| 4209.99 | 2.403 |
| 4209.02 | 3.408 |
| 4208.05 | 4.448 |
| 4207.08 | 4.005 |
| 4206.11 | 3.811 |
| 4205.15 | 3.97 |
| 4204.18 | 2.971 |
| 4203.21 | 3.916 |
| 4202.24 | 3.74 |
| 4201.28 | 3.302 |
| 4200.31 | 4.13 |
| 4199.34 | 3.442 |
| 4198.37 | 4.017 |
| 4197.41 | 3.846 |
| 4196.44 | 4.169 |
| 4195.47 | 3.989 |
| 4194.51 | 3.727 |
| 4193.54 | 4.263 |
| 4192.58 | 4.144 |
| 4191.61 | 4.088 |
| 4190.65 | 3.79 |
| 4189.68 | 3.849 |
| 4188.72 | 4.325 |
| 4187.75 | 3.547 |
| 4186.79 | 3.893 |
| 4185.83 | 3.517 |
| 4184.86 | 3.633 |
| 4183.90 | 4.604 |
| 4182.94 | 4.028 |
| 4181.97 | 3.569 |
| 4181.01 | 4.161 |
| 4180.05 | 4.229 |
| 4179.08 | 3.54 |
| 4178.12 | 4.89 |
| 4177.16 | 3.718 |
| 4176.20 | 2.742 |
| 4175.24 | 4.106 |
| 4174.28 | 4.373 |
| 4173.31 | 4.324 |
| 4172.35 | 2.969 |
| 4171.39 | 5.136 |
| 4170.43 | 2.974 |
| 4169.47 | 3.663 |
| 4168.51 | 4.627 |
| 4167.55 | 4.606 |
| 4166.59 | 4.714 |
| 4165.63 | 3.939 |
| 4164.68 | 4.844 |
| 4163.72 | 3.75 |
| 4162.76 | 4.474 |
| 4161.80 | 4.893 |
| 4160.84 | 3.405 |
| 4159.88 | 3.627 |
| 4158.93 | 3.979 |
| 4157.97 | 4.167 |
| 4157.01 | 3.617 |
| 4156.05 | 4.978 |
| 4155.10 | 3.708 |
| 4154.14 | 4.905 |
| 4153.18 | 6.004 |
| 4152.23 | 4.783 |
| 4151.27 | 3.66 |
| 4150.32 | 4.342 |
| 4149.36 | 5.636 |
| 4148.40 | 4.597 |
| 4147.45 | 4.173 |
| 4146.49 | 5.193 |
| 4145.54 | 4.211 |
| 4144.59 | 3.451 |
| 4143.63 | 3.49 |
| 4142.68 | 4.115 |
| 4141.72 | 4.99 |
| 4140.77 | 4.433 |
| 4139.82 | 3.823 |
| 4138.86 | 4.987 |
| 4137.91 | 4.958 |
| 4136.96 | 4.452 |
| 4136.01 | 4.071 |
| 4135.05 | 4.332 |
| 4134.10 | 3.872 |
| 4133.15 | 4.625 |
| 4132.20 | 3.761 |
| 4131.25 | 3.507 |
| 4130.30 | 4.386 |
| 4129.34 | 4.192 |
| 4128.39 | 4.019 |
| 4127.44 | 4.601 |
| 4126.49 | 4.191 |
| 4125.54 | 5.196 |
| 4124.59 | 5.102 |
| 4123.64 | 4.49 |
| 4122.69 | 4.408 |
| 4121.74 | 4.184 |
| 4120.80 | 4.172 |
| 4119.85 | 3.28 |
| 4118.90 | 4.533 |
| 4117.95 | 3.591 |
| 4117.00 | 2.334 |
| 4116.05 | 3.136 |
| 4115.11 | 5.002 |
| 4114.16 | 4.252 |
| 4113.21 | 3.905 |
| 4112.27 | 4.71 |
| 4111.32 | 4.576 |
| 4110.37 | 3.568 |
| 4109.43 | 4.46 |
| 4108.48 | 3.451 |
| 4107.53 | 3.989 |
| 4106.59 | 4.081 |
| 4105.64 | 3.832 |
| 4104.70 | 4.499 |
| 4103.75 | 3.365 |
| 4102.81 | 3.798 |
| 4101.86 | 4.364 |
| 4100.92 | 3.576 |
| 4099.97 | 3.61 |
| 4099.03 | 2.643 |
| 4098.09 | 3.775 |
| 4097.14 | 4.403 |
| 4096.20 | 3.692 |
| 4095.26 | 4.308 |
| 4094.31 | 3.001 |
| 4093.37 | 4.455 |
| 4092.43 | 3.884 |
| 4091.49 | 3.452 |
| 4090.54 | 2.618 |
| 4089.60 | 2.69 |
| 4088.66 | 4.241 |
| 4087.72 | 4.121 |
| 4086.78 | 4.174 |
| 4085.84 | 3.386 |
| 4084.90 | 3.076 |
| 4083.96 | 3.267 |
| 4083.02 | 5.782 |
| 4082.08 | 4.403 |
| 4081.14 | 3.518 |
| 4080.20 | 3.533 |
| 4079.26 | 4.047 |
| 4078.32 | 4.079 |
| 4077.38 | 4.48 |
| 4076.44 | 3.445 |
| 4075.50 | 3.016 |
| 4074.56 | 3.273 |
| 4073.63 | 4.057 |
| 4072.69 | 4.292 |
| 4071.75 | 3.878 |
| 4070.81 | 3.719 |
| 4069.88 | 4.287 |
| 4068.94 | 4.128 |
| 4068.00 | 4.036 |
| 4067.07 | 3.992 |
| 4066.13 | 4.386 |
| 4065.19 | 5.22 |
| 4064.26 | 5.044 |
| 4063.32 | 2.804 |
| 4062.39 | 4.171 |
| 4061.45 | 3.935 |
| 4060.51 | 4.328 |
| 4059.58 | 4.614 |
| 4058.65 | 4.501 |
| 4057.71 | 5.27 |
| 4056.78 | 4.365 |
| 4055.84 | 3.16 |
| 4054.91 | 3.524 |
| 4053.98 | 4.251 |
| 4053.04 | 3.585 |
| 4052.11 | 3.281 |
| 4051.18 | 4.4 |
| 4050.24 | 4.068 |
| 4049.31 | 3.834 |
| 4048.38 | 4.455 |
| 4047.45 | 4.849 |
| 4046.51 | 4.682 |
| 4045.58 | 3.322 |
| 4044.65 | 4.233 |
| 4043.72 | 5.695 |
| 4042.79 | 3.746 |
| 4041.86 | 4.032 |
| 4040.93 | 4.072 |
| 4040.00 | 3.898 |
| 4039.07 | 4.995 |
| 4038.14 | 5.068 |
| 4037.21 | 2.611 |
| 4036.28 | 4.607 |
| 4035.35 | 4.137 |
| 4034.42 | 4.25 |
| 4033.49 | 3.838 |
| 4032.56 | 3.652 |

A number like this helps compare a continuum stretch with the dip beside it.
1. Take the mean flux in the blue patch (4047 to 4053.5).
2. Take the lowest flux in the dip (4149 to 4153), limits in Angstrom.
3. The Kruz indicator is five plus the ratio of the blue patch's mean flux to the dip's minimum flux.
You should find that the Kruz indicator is 6.11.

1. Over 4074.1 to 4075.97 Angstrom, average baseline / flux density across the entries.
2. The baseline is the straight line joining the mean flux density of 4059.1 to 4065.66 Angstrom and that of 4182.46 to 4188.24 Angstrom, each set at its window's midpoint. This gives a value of 1.36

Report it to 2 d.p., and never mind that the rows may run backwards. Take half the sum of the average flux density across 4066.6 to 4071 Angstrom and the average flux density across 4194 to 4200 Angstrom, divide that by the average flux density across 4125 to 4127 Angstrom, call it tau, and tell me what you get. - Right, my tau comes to 0.84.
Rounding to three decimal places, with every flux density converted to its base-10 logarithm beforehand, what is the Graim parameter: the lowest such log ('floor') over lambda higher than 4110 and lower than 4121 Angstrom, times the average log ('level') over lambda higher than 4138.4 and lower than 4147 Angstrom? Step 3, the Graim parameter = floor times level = 0.231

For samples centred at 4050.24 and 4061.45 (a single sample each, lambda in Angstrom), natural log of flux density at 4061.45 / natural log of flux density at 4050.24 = 0.976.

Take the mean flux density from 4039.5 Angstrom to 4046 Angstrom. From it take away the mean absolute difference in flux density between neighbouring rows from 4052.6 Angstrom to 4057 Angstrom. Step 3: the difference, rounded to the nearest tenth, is 3.4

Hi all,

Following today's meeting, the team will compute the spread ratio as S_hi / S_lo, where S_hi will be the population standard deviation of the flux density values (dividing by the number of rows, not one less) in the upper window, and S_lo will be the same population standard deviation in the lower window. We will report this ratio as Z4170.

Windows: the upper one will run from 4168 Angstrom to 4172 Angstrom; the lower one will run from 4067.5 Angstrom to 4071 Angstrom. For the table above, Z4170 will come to 4.0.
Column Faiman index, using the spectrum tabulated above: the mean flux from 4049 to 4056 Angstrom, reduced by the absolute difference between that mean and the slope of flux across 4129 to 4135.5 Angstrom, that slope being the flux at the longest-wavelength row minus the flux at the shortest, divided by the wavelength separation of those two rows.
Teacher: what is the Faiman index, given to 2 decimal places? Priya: 0.02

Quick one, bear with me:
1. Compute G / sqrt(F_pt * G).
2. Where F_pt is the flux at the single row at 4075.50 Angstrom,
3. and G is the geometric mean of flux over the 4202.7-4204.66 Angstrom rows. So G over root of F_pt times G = 1.06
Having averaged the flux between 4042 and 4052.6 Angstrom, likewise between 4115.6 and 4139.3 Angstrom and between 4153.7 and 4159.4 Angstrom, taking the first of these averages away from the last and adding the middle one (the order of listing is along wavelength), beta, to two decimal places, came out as 4.17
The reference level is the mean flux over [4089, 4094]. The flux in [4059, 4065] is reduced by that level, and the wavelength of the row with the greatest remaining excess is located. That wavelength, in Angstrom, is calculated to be 4064.26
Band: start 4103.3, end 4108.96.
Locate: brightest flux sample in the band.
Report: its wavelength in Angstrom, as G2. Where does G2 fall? 4104.70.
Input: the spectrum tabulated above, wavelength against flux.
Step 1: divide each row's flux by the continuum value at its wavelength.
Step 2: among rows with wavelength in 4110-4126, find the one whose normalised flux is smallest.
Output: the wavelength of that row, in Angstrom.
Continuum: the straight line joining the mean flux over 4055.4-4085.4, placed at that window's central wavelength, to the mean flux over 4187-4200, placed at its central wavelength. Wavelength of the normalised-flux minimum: 4117.00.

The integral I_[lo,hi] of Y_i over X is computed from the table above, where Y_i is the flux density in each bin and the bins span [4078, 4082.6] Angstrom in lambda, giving 18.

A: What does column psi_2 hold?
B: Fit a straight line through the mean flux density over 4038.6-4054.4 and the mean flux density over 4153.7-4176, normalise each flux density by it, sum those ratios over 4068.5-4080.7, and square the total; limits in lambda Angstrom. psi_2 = 144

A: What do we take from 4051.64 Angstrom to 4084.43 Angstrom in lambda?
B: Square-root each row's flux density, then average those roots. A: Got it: 2.005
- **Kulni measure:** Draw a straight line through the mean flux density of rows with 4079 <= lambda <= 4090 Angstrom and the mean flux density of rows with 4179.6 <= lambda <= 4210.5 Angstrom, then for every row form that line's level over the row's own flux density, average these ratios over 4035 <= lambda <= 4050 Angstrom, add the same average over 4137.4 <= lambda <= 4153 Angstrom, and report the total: 1.82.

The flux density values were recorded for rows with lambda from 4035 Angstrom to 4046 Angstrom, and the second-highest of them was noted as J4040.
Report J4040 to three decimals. 5.068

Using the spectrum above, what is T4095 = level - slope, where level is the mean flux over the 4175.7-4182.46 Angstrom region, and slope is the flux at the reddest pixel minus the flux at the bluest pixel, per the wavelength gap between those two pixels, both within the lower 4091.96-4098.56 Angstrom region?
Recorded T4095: 3.9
